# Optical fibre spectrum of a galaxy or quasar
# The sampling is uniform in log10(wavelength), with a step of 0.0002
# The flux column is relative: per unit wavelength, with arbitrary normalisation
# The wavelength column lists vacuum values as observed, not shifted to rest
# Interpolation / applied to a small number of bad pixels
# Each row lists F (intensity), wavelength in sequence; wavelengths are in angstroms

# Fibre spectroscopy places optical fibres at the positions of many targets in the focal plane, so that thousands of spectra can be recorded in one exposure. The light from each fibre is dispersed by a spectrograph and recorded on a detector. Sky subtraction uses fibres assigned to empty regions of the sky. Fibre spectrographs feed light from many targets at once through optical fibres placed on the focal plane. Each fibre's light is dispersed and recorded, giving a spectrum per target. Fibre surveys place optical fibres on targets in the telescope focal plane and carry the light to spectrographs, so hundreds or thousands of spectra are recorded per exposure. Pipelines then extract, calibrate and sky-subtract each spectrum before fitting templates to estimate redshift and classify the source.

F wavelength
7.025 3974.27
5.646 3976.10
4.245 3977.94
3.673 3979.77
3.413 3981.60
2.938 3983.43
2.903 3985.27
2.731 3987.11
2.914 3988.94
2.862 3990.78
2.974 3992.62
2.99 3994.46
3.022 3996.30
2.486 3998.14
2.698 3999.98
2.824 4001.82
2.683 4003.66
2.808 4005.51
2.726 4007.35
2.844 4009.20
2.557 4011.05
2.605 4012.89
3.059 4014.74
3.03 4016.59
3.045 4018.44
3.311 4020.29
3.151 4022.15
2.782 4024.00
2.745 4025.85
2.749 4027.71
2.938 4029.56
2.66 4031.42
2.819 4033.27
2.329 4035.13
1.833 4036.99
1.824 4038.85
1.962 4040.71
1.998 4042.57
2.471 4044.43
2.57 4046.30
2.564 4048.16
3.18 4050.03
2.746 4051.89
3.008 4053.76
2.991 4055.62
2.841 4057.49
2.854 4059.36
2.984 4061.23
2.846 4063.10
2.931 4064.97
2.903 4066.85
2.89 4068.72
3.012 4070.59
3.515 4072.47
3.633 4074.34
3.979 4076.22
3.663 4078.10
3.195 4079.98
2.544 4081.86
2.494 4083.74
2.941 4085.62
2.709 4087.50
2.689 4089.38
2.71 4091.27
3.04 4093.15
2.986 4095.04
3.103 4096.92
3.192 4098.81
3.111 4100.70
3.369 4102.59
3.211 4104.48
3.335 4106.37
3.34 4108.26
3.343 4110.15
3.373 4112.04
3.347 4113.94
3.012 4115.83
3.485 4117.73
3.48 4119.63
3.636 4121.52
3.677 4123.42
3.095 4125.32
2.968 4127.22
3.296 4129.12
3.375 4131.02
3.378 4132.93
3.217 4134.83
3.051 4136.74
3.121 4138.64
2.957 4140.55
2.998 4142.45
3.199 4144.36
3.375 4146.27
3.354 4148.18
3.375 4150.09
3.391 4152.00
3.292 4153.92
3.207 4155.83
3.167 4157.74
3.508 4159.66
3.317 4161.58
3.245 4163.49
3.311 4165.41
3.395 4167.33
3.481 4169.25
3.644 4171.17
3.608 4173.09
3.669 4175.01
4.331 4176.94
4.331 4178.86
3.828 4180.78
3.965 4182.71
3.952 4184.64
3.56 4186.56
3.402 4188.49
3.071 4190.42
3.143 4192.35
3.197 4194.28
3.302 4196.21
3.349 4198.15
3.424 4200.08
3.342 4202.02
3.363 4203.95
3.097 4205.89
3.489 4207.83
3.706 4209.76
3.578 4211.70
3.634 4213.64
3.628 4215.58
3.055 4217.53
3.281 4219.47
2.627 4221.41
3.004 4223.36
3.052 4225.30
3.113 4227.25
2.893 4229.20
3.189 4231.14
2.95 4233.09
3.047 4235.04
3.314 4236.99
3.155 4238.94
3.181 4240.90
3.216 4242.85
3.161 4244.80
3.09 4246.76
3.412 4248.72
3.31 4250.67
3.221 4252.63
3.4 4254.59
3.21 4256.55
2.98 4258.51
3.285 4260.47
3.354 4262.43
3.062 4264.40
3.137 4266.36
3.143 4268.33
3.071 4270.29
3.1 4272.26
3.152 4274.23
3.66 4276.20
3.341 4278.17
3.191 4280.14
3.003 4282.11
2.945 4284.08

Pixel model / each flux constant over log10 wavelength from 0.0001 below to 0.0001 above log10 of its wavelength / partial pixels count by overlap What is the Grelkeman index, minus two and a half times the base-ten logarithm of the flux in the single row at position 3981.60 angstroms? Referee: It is -1.33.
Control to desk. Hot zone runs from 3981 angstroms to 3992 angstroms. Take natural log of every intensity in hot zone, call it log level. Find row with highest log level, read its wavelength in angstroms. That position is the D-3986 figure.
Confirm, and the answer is 3981.60 angstroms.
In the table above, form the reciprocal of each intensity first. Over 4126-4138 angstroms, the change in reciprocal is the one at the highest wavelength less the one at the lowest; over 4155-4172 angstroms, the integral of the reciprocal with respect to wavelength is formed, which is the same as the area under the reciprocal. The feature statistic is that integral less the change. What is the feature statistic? 5.1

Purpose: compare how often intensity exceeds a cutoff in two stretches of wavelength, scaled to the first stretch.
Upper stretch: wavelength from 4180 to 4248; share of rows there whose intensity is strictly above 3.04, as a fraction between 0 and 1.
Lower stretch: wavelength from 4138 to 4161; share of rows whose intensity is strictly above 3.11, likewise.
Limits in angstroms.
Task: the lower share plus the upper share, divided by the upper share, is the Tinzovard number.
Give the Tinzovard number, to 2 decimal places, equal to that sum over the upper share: 1.94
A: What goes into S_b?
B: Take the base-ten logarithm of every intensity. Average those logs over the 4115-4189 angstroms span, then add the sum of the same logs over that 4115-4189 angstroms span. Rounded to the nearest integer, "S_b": 21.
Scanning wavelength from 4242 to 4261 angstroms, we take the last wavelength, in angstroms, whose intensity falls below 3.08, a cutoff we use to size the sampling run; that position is 4258.51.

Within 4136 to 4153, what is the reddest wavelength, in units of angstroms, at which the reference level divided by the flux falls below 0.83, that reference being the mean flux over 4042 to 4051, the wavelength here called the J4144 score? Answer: 4152.00 angstroms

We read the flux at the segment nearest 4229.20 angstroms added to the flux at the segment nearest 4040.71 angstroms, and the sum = 4.9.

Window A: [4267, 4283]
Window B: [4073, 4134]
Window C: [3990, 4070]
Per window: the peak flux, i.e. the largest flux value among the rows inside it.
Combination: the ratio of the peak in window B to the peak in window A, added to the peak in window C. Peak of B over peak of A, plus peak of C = 4.40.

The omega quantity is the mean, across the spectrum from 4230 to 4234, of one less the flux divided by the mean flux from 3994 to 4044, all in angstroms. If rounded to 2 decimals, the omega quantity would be -0.14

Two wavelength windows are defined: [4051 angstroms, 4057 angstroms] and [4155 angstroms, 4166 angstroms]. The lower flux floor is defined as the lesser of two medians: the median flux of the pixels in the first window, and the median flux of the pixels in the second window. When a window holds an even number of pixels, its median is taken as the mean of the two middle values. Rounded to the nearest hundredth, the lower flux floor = 2.99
